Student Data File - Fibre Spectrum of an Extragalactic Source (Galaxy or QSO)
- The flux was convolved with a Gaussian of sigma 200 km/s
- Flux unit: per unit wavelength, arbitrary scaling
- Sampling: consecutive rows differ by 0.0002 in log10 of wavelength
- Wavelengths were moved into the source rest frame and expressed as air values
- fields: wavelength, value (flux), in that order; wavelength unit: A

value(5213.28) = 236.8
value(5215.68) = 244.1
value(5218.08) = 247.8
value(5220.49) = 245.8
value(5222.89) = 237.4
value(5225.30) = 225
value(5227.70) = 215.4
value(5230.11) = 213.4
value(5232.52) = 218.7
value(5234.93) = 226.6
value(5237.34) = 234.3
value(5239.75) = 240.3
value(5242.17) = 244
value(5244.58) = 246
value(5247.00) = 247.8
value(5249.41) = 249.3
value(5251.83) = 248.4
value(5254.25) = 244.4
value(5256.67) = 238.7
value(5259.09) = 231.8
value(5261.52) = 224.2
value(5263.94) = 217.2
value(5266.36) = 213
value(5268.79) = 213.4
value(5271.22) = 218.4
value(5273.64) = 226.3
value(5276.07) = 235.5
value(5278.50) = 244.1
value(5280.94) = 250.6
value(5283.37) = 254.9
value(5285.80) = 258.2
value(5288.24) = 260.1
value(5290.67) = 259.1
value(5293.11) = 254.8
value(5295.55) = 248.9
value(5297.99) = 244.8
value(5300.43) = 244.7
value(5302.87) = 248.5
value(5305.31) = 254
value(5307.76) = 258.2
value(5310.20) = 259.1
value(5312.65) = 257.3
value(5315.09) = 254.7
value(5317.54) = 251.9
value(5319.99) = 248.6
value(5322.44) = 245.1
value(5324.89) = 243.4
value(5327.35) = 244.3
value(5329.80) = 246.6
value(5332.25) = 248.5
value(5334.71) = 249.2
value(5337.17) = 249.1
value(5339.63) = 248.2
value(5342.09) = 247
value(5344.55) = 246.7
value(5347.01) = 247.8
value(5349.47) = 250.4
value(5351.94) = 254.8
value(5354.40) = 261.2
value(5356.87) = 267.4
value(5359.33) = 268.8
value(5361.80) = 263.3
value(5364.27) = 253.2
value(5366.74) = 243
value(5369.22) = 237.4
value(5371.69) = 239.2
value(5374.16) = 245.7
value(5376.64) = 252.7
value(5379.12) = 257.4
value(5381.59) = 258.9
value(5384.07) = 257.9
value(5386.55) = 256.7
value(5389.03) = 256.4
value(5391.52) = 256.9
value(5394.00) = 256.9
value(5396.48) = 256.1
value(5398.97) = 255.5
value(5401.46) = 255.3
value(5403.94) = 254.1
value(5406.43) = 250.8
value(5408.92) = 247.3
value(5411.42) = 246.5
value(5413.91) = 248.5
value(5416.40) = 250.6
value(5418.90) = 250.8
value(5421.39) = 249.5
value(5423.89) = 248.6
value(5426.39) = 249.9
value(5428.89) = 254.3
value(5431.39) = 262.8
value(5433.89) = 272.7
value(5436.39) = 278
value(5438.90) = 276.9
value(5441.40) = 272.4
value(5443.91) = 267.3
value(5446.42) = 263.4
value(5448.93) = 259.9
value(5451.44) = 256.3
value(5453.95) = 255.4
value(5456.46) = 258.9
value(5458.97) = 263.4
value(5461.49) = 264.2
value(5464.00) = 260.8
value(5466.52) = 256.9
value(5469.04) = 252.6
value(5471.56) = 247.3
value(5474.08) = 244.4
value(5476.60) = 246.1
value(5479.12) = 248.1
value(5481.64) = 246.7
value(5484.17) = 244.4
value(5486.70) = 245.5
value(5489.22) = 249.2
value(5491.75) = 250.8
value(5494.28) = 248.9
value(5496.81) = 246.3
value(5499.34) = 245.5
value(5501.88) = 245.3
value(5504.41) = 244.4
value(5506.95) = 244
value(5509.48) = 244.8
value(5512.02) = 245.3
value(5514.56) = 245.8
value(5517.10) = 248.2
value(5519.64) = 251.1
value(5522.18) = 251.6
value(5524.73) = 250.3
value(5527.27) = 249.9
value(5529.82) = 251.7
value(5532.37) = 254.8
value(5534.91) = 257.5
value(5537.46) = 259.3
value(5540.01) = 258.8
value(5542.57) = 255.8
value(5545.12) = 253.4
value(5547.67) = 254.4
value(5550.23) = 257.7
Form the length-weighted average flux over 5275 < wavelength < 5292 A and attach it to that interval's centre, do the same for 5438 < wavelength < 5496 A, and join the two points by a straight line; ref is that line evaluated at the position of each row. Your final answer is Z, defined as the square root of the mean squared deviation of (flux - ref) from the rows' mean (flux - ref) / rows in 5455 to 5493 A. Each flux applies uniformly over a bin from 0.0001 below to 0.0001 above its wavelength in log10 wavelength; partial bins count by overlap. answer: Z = 7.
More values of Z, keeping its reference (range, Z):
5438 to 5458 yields 7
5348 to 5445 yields 9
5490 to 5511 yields 2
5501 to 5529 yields 3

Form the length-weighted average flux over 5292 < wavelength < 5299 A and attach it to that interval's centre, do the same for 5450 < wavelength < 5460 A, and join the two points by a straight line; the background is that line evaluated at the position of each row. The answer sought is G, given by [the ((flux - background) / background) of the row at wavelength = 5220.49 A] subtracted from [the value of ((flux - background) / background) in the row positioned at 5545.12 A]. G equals -0.04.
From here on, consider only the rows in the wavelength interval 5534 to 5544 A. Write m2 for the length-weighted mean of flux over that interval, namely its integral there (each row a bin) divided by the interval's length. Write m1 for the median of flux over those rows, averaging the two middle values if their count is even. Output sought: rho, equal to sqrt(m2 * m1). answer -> 258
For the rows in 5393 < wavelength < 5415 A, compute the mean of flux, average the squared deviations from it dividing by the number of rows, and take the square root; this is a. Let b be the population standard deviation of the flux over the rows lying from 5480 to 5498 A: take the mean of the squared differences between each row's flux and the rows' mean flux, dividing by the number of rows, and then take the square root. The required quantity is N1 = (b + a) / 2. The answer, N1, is 3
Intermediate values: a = 3.8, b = 2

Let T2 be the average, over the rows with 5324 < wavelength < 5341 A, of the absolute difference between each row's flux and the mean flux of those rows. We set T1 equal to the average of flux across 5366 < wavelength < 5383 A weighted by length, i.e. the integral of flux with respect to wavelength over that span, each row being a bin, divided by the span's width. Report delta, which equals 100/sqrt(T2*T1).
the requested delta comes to 4.5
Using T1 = 248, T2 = 2.0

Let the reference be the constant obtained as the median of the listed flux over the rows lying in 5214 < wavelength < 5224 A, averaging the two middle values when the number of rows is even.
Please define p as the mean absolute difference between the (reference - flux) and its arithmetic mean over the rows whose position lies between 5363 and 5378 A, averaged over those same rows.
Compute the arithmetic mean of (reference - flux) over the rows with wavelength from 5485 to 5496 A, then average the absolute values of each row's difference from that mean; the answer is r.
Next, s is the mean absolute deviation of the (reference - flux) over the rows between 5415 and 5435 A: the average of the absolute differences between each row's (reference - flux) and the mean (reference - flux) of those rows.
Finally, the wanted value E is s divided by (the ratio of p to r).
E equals 2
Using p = 5.3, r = 2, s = 6.4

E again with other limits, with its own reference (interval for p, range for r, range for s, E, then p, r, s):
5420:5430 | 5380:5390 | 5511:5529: 1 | 1.9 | 1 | 2.1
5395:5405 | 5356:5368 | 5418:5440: 167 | 0.6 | 9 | 10.9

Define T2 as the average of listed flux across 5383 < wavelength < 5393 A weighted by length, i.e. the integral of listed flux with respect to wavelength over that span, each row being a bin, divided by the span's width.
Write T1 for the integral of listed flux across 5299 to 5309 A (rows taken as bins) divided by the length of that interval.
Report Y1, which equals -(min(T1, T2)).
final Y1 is -251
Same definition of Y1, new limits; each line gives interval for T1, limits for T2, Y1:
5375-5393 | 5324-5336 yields -246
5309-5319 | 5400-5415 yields -250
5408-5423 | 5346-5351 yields -249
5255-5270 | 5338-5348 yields -224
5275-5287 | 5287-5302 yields -249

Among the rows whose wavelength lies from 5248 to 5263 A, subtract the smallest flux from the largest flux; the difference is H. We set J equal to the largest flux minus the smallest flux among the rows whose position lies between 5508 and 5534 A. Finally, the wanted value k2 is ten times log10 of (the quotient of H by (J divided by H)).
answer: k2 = 18.0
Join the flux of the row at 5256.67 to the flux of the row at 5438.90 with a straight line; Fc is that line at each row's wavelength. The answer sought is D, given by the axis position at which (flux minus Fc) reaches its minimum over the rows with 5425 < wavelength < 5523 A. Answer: 5506.95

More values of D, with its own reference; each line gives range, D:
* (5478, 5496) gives 5484.17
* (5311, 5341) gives 5324.89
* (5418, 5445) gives 5423.89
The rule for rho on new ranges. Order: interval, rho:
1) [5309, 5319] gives 256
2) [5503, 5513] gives 245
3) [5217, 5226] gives 241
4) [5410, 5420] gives 249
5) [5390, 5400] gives 256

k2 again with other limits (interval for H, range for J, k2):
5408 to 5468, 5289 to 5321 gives 18.4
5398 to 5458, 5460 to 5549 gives 16.9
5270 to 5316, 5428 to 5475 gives 17.1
